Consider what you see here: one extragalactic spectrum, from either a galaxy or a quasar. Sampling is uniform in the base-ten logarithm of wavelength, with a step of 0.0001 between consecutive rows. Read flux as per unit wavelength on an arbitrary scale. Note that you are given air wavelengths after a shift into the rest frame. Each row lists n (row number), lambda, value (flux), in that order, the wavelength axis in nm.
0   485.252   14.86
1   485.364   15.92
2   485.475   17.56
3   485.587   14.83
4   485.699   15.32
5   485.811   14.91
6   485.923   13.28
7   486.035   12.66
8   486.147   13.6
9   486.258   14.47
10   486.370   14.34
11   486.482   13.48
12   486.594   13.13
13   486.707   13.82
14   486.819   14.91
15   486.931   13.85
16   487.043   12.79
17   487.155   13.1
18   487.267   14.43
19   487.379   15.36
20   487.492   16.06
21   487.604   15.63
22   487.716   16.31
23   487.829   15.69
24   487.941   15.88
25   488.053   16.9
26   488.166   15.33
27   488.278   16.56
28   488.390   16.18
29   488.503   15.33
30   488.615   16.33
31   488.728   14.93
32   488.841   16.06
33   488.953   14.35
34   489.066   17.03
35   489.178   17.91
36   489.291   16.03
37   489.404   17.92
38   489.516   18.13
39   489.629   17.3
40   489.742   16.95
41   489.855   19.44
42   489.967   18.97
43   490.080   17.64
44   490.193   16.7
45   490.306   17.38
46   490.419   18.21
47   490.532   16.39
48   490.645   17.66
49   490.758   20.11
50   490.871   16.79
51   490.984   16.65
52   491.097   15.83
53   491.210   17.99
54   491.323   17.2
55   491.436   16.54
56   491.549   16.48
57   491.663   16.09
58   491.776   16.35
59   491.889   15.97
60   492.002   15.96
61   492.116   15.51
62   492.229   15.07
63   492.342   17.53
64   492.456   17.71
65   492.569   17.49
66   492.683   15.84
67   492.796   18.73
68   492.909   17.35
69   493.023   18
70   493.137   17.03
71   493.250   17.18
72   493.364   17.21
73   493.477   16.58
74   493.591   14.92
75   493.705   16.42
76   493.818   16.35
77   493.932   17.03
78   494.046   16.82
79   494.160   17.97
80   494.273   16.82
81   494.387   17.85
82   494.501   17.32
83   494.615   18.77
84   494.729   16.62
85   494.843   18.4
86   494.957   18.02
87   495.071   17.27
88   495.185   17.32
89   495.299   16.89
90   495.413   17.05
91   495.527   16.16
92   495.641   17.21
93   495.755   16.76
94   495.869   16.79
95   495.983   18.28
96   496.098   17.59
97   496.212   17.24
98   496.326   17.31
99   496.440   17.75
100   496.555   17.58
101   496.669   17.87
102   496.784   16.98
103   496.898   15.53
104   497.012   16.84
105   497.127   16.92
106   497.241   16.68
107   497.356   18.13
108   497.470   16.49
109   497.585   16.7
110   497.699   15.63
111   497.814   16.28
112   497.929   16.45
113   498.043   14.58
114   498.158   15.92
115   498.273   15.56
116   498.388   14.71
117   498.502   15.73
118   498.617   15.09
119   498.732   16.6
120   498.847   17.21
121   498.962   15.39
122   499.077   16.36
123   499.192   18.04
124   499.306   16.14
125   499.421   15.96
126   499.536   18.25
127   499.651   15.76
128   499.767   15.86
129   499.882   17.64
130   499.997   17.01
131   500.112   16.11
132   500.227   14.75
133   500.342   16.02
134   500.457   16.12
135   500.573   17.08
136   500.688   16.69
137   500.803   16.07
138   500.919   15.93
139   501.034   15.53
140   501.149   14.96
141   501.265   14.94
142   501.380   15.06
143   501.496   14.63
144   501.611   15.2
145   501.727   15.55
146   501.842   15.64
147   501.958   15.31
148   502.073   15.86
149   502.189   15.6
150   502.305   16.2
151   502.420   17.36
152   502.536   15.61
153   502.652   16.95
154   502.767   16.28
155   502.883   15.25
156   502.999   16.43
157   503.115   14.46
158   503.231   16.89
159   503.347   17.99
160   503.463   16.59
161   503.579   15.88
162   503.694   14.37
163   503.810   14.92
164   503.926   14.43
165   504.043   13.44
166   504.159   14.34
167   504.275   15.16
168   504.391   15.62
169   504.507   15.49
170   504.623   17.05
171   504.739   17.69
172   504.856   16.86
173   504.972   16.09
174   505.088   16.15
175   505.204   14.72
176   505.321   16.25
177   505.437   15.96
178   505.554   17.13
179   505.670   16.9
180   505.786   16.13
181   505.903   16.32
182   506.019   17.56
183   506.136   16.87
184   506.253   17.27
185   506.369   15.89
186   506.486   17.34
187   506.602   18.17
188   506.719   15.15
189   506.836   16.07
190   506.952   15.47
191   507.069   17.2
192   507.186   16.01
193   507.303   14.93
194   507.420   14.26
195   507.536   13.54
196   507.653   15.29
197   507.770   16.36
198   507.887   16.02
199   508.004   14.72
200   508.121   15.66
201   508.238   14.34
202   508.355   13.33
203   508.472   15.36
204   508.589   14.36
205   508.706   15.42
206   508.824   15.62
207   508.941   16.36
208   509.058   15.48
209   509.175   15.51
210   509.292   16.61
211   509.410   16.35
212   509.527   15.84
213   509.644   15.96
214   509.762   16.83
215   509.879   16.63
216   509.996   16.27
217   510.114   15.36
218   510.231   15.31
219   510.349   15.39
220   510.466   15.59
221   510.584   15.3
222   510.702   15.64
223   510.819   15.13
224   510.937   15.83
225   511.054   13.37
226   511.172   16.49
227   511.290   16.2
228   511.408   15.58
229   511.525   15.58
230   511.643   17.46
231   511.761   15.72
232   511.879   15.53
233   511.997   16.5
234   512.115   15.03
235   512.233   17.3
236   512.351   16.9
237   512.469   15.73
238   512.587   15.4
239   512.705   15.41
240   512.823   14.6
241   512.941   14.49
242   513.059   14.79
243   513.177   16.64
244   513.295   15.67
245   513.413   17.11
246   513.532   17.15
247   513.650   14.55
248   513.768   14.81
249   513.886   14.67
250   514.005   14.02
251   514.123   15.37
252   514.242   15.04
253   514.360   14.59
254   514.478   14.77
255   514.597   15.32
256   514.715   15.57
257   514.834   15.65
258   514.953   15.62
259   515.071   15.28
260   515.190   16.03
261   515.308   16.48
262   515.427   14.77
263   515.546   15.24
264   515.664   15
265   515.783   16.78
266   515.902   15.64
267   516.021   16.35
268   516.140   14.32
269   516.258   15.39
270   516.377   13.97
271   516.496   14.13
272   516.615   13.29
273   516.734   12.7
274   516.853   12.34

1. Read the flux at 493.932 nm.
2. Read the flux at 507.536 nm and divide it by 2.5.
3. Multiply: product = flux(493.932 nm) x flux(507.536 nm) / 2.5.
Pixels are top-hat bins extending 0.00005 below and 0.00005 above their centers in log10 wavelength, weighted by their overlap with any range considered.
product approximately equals 92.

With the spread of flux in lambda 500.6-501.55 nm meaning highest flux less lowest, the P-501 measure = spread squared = 4.2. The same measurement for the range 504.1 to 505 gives 11.2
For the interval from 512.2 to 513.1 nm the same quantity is 7.9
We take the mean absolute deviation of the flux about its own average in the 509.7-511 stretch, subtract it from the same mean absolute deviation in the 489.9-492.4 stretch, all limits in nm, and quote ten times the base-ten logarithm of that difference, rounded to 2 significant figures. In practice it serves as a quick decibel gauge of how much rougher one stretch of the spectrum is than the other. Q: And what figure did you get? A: -3.4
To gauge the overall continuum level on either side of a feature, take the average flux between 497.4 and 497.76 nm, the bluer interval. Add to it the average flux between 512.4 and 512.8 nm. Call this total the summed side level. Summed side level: 31.8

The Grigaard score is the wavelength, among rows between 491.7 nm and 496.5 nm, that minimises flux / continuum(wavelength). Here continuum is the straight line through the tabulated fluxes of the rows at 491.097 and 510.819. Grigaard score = 493.591 nm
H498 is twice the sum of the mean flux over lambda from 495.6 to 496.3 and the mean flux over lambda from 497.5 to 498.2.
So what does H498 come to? 66.5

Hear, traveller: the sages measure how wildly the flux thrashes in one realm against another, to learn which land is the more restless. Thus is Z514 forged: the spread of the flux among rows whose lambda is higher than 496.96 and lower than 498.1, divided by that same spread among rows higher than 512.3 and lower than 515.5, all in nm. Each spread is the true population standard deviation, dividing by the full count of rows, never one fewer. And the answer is 1.0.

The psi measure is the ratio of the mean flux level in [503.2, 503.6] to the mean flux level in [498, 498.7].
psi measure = 1.10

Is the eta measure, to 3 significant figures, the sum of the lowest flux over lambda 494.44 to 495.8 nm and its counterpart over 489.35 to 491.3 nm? 32.0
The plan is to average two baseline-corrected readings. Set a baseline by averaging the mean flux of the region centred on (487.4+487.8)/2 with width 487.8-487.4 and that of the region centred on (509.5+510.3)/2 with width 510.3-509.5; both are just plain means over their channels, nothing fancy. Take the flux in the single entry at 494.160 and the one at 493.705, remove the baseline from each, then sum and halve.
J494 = 1.2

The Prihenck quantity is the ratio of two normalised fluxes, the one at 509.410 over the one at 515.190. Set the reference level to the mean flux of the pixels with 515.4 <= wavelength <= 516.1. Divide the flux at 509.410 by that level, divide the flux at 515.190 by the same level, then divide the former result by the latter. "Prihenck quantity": 1.02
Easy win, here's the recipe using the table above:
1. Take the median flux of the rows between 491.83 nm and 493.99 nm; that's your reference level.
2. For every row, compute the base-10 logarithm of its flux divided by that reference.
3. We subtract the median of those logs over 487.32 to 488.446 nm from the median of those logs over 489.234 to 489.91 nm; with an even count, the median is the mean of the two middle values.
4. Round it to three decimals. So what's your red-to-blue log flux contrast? 0.042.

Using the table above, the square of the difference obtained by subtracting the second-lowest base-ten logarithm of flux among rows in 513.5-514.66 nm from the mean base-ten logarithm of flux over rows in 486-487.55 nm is 0.0003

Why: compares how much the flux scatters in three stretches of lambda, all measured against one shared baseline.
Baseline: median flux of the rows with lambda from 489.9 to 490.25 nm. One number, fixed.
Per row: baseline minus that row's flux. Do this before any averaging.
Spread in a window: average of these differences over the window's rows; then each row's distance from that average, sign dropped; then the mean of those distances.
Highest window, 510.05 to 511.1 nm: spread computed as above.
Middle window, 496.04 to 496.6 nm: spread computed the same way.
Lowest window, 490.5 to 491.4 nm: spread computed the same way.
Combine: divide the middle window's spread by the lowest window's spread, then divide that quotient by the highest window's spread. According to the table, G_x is 0.4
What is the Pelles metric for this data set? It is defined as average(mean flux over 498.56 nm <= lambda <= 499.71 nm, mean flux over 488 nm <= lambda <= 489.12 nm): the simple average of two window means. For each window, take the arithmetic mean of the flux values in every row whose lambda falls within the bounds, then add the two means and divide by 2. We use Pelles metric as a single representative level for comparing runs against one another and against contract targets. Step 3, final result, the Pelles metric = 16.2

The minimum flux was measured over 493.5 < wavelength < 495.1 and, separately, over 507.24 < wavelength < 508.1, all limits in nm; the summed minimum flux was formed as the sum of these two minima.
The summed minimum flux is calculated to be 28.5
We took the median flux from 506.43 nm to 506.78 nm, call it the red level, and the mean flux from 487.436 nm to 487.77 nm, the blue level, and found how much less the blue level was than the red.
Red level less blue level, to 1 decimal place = 1.3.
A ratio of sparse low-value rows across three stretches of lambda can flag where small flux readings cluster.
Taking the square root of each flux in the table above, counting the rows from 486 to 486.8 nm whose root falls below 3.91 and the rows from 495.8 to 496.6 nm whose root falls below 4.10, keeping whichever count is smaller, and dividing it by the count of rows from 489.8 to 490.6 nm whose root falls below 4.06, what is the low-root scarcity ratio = 1.00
